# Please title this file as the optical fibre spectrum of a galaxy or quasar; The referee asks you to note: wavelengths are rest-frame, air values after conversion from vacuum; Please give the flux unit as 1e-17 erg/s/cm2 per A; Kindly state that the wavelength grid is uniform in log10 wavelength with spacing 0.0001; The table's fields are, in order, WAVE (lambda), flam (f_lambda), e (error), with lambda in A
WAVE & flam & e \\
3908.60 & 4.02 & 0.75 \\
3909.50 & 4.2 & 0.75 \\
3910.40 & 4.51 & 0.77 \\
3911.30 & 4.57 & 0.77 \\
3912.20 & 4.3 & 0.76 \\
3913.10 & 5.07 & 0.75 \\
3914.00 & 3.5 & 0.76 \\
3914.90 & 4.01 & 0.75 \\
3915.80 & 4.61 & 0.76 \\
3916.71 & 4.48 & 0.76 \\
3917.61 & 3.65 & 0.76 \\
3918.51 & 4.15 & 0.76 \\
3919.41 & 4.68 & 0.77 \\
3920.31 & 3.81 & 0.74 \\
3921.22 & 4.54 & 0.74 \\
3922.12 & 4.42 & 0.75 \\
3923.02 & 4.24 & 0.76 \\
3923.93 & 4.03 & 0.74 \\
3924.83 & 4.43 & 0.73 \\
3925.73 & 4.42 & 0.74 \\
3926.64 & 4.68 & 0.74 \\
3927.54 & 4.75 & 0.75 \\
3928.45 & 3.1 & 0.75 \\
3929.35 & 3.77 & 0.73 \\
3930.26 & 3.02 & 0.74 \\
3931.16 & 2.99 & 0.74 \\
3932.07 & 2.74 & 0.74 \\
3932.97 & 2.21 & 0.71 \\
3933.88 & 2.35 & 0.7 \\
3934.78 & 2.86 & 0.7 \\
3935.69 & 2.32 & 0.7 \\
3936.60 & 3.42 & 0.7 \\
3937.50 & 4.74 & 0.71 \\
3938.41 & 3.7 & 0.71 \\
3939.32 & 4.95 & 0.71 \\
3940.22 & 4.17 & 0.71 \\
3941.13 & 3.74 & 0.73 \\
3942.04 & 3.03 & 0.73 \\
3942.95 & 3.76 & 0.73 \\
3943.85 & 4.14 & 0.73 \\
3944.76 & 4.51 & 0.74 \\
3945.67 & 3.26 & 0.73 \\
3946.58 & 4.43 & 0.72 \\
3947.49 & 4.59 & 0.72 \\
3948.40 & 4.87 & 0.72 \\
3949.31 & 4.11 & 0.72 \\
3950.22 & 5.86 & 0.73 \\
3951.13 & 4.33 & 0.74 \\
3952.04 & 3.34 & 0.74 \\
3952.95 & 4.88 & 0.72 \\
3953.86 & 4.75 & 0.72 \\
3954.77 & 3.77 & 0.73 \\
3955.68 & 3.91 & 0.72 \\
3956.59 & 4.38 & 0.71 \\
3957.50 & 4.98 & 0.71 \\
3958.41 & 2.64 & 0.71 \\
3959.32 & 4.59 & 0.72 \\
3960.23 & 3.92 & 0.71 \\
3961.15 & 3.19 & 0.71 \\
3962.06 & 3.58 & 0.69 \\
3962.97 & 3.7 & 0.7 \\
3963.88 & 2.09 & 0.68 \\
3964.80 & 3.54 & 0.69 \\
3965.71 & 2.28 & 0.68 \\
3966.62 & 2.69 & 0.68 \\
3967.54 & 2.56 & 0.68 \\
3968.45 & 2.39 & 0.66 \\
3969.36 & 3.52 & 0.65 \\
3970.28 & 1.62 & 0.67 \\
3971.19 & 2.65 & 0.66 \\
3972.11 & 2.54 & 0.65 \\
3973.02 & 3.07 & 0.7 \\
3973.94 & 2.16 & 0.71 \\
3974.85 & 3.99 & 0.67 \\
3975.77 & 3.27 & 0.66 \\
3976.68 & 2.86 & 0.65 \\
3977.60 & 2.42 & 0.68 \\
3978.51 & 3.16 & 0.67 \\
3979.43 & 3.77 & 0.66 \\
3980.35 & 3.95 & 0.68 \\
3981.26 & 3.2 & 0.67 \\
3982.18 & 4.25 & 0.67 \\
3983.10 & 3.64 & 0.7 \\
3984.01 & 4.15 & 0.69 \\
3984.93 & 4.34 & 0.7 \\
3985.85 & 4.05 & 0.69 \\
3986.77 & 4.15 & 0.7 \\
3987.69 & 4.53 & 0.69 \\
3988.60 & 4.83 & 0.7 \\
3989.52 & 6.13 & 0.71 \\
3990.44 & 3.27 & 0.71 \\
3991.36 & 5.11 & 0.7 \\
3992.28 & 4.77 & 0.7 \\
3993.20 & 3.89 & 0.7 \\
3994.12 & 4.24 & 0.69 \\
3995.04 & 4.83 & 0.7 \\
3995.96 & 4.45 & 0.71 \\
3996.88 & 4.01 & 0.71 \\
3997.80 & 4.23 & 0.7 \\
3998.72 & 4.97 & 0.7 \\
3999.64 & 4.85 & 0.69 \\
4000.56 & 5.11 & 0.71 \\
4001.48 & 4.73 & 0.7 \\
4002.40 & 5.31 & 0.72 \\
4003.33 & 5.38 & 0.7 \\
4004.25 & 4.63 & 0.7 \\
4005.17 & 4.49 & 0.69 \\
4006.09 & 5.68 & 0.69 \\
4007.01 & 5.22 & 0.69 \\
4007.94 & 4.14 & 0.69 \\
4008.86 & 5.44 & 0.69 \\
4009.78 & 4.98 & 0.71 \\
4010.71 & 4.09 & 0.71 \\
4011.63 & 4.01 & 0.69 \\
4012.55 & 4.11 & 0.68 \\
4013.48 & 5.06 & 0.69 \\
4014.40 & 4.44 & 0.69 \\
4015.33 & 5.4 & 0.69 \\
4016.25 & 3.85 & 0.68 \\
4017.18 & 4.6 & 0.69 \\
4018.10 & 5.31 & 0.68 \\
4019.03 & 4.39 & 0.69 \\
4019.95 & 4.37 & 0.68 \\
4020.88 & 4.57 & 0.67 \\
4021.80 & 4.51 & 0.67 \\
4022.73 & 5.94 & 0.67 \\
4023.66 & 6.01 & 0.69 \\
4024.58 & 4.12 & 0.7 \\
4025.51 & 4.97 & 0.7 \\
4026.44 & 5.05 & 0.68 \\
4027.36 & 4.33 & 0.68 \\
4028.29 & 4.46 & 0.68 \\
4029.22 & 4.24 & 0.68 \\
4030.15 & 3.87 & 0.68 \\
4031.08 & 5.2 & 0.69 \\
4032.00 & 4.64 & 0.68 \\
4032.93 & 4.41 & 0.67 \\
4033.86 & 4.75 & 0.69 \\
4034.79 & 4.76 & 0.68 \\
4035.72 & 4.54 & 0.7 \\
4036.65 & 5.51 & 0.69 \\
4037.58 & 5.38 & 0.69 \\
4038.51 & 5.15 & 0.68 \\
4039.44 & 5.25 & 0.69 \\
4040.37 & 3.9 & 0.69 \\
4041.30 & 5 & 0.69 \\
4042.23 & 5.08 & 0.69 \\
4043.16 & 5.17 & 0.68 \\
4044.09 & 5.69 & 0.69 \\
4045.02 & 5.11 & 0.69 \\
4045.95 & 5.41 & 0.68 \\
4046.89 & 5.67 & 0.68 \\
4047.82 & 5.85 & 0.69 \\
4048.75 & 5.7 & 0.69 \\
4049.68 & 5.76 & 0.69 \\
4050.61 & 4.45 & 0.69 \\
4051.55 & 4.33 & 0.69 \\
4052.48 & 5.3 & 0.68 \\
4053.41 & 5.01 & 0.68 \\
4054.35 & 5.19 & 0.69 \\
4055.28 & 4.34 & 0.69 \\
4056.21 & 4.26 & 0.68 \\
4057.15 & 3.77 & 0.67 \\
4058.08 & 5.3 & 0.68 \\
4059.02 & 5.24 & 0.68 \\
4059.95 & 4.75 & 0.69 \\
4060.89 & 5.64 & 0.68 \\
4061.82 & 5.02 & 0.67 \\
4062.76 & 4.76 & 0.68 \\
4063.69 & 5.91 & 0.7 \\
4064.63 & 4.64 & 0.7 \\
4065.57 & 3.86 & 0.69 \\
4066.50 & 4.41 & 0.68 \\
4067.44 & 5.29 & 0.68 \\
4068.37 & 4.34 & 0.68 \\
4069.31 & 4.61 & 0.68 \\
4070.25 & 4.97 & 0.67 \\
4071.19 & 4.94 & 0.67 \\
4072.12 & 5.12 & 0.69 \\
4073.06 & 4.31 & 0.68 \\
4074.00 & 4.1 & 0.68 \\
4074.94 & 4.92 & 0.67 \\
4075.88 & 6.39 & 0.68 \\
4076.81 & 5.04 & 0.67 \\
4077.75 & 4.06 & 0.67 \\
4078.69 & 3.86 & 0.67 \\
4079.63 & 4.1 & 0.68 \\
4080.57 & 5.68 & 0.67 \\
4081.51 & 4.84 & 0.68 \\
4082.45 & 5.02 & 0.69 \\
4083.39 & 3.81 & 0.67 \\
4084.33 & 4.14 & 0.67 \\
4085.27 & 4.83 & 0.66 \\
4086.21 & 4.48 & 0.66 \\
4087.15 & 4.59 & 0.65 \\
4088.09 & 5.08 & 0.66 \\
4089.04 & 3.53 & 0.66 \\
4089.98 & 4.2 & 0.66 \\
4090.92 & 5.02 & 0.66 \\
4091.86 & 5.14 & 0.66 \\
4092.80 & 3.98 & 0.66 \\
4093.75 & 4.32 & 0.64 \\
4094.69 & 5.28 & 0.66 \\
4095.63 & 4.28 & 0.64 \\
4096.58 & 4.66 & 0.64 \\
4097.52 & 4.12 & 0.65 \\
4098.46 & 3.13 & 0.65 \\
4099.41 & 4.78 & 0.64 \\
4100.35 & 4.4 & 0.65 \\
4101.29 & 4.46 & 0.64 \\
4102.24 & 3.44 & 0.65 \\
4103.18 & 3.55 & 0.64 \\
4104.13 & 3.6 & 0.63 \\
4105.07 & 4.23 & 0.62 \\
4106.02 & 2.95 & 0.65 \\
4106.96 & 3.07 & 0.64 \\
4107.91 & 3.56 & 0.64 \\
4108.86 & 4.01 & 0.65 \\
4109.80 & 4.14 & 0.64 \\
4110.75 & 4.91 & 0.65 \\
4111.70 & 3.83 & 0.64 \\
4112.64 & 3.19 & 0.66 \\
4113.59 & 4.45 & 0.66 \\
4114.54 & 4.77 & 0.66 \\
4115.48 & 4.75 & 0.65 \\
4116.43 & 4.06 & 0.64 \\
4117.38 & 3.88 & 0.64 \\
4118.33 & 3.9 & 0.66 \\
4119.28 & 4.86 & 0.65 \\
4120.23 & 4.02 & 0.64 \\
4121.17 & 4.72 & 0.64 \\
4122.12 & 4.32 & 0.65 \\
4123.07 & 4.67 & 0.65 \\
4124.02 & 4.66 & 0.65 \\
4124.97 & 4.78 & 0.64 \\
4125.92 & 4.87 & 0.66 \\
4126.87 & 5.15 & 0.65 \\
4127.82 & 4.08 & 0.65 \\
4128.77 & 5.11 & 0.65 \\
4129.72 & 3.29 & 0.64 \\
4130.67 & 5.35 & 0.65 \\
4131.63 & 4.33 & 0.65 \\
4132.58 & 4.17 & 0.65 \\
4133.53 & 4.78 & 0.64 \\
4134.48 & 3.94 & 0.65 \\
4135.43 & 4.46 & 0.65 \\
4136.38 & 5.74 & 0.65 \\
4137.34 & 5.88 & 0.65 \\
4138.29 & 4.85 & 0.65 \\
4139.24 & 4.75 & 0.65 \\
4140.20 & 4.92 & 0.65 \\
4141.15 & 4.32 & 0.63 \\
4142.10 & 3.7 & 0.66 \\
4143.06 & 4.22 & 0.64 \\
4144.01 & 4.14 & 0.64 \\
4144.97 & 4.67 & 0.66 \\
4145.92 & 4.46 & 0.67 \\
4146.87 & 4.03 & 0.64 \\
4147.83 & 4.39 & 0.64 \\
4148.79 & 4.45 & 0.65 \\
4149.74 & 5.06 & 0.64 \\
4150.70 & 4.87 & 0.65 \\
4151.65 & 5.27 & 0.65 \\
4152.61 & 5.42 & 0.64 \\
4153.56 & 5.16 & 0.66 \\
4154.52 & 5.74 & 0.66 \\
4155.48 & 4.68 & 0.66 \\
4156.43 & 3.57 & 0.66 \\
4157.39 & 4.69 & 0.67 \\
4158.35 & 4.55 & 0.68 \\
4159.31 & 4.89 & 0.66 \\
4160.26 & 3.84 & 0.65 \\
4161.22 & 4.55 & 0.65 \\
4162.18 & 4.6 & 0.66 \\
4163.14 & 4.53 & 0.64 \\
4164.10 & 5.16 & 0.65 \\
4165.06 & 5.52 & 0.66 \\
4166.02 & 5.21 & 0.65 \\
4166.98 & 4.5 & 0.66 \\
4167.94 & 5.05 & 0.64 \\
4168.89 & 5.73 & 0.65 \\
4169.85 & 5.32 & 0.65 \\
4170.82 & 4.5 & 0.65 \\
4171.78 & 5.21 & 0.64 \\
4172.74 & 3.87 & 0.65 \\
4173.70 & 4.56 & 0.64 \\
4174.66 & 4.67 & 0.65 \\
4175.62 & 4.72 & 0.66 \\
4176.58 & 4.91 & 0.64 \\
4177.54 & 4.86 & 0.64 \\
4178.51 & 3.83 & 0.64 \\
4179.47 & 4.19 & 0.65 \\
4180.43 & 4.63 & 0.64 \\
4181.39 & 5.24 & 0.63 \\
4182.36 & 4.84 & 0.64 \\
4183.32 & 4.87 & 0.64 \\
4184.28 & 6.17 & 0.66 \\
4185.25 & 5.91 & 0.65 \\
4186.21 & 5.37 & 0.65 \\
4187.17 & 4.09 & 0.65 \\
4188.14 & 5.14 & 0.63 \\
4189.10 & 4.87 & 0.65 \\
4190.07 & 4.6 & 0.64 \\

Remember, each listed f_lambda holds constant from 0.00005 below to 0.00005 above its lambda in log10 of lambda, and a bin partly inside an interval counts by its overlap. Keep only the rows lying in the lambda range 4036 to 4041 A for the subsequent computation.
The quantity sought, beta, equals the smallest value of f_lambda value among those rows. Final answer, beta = 3.9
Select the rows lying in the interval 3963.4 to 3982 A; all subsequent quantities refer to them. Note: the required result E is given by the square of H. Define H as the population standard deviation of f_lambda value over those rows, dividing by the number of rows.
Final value 0.41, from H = 0.64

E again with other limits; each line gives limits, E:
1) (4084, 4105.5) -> 0.33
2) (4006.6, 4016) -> 0.31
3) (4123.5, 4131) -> 0.40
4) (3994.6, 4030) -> 0.30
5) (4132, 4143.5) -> 0.40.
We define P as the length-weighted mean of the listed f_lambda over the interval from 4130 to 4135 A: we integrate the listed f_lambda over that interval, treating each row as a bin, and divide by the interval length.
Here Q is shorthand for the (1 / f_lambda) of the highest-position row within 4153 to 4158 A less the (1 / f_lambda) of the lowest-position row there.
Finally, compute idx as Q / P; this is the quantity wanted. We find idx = 0.004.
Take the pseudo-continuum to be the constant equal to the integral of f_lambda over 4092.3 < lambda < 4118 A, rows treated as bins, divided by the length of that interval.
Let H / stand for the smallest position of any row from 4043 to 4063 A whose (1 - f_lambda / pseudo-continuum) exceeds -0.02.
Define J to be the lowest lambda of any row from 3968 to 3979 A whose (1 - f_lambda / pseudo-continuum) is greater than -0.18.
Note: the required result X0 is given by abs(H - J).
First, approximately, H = 4057.15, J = 3968.45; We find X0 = 88.7 A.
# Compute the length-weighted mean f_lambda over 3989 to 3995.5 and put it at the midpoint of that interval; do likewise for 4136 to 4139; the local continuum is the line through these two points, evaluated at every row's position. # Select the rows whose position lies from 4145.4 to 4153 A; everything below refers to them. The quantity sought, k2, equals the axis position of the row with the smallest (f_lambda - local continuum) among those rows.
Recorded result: 4146.87 A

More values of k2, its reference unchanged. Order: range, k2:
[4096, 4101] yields 4098.46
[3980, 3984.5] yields 3981.26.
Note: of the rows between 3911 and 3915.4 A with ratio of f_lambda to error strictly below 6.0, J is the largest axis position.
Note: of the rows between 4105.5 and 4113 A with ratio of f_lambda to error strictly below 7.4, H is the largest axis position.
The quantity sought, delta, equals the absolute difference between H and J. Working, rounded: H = 4112.64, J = 3914.90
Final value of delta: 197.7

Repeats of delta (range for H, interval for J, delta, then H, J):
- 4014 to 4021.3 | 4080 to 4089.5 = 68.2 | 4020.88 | 4089.04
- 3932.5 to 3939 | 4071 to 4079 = 140.3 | 3938.41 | 4078.69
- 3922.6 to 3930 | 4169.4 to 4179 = 249.2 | 3929.35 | 4178.51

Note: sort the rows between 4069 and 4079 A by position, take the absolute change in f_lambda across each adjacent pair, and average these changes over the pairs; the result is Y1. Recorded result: 0.6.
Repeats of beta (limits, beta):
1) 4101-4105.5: 3.44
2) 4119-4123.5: 4.02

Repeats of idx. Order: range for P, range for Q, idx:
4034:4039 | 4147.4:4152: -0.008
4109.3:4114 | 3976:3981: -0.024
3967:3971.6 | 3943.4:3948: -0.009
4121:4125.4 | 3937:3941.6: 0.012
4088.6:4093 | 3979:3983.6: 0.002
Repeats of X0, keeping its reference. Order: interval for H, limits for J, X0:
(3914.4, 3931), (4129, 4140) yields 214.8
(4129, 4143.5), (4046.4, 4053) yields 79.1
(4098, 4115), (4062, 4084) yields 35.7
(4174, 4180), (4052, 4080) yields 123.2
